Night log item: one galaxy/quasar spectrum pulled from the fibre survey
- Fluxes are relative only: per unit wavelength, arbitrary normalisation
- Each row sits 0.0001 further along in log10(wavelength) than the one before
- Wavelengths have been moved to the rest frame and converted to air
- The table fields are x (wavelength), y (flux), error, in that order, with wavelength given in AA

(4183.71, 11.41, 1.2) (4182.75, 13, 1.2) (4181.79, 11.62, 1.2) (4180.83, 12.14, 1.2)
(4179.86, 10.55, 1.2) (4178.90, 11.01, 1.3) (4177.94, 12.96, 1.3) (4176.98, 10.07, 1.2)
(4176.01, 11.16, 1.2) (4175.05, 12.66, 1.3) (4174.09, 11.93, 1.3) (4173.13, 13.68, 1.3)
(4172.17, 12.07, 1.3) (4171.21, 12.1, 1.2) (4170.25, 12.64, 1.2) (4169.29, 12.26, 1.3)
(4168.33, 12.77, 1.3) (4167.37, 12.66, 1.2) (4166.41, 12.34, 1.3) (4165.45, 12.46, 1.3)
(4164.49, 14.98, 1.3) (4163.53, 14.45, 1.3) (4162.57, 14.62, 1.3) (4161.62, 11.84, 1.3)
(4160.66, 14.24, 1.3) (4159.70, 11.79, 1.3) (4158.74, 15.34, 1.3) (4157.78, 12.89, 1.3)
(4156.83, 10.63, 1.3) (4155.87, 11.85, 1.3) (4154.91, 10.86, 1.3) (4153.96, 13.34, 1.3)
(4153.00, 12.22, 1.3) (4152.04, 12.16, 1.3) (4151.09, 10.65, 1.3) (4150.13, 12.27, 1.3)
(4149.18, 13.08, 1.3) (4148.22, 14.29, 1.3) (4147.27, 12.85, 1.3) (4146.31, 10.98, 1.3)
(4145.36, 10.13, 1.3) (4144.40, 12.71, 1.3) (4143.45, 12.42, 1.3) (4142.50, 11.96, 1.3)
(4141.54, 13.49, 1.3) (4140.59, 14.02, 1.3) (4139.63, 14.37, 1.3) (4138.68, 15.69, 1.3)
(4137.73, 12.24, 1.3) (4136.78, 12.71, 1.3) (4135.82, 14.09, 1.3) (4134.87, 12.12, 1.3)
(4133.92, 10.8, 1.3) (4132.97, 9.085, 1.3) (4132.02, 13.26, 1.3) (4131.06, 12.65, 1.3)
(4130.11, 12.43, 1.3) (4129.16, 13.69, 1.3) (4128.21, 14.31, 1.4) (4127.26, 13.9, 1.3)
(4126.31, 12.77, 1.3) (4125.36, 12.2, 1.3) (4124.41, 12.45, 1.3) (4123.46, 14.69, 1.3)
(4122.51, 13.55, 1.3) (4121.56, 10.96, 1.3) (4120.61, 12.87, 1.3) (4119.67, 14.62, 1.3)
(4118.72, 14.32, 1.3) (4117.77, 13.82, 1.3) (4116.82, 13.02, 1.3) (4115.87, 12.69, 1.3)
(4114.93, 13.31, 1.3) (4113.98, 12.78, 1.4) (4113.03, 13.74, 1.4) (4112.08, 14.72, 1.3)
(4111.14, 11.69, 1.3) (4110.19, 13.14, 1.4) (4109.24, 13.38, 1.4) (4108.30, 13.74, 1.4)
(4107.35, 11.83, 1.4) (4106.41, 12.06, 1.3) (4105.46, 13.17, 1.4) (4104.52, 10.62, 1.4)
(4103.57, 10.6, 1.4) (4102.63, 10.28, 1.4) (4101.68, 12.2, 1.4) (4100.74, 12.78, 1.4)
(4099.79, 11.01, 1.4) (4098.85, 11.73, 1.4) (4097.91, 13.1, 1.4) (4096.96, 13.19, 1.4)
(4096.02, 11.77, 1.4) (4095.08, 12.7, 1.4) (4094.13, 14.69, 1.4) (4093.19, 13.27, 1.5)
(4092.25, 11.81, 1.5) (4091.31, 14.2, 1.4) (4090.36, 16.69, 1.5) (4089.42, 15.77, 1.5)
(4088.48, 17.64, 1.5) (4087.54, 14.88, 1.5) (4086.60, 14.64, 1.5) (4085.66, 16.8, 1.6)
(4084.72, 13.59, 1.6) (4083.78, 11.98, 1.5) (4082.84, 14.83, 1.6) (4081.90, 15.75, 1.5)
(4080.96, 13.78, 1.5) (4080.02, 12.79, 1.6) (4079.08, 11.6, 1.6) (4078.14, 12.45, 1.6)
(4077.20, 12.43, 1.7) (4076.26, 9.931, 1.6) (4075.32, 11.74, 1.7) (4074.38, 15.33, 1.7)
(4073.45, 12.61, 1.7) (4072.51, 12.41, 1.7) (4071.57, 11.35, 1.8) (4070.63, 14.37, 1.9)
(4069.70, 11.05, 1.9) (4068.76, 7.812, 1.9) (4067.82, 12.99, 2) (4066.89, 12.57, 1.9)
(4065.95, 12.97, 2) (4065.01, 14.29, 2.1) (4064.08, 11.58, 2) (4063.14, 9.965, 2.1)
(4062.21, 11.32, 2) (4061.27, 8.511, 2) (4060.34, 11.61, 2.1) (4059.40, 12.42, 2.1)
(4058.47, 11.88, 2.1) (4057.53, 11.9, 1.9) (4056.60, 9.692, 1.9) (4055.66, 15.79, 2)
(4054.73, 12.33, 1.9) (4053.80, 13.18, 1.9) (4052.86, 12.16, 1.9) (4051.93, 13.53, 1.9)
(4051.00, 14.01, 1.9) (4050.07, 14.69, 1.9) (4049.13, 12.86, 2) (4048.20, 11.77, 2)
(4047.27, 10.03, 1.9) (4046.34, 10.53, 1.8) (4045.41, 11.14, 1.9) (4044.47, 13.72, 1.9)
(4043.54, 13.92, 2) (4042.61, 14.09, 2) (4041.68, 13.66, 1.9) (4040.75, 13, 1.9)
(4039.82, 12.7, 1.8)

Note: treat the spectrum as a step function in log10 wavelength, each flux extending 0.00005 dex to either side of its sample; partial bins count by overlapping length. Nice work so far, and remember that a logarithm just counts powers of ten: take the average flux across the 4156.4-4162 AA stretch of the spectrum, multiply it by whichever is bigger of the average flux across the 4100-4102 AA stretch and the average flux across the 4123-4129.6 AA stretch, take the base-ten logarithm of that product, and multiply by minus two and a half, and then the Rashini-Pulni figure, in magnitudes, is -5.59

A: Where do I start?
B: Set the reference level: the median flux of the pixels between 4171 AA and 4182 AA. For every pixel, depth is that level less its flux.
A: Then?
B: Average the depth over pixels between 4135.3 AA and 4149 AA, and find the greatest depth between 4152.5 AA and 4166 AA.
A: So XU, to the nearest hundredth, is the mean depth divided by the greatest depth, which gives -0.73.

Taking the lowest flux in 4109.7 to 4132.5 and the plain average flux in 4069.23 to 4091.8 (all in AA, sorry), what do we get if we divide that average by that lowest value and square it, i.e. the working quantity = 1.56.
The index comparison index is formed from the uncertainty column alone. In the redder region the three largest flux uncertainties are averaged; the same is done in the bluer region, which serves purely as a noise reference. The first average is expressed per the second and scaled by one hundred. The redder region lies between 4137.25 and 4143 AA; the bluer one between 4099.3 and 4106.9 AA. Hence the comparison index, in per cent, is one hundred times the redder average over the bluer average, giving 93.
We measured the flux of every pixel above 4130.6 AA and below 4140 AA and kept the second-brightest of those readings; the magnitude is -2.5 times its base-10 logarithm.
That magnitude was -2.89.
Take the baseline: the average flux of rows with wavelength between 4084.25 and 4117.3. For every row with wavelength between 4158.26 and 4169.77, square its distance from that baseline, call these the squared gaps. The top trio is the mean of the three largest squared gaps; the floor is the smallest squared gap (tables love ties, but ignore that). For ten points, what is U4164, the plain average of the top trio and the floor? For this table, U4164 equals 1.7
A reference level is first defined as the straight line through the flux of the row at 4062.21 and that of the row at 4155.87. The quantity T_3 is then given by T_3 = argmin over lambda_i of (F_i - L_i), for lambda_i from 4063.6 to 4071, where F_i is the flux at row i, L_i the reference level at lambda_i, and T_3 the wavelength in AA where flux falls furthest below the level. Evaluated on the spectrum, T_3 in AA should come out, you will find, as 4068.76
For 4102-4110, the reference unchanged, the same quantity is 4102.63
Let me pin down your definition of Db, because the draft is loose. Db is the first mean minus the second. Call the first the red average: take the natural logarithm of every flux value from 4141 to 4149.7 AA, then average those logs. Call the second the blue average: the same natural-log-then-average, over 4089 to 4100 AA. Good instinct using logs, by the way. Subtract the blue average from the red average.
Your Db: -0.07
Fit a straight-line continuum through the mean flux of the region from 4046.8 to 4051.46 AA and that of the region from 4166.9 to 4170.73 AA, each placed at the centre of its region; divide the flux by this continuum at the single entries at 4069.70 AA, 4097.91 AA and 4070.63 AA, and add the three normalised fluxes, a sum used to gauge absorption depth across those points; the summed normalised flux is 3.05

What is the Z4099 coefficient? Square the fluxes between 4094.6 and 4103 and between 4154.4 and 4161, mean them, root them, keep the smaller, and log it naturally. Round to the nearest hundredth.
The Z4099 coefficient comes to 2.49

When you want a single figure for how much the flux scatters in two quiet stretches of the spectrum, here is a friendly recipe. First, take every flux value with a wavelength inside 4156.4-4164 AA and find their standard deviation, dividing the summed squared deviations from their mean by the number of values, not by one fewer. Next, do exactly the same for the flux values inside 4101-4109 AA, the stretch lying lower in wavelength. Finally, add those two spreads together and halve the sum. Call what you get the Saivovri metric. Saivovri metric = 1.37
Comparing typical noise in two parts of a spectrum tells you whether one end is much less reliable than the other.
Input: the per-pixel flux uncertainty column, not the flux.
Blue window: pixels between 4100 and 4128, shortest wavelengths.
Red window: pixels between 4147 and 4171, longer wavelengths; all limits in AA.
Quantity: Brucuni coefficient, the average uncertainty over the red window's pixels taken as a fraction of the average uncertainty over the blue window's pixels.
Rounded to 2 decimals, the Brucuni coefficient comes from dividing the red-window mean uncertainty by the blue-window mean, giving 0.96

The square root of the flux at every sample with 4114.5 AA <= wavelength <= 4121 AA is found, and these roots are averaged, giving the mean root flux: 3.68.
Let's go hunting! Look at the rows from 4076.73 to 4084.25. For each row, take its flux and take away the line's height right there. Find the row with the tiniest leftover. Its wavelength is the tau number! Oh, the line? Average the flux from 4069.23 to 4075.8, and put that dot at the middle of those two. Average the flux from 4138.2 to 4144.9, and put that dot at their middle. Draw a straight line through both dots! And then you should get 4079.08 AA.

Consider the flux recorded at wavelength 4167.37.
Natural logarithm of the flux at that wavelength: 2.54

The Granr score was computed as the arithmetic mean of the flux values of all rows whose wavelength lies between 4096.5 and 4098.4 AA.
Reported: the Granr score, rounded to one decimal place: 13.1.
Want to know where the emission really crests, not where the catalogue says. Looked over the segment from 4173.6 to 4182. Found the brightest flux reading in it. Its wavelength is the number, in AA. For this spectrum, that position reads 4177.94 AA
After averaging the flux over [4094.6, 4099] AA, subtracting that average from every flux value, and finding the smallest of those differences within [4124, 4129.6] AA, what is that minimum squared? 0.1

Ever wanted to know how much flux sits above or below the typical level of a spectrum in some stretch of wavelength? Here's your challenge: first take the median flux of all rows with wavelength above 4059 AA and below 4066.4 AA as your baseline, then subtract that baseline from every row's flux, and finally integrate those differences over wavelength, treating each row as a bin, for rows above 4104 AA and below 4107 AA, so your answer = 1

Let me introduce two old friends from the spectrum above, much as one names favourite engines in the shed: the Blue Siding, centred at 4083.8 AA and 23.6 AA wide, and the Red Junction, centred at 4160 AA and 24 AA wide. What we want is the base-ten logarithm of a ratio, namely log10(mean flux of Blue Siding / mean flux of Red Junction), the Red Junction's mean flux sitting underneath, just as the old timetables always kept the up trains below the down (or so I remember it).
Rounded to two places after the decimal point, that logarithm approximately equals 0.03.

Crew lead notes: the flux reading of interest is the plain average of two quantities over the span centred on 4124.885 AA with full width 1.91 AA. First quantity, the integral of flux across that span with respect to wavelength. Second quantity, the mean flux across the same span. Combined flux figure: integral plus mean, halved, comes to 17.9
